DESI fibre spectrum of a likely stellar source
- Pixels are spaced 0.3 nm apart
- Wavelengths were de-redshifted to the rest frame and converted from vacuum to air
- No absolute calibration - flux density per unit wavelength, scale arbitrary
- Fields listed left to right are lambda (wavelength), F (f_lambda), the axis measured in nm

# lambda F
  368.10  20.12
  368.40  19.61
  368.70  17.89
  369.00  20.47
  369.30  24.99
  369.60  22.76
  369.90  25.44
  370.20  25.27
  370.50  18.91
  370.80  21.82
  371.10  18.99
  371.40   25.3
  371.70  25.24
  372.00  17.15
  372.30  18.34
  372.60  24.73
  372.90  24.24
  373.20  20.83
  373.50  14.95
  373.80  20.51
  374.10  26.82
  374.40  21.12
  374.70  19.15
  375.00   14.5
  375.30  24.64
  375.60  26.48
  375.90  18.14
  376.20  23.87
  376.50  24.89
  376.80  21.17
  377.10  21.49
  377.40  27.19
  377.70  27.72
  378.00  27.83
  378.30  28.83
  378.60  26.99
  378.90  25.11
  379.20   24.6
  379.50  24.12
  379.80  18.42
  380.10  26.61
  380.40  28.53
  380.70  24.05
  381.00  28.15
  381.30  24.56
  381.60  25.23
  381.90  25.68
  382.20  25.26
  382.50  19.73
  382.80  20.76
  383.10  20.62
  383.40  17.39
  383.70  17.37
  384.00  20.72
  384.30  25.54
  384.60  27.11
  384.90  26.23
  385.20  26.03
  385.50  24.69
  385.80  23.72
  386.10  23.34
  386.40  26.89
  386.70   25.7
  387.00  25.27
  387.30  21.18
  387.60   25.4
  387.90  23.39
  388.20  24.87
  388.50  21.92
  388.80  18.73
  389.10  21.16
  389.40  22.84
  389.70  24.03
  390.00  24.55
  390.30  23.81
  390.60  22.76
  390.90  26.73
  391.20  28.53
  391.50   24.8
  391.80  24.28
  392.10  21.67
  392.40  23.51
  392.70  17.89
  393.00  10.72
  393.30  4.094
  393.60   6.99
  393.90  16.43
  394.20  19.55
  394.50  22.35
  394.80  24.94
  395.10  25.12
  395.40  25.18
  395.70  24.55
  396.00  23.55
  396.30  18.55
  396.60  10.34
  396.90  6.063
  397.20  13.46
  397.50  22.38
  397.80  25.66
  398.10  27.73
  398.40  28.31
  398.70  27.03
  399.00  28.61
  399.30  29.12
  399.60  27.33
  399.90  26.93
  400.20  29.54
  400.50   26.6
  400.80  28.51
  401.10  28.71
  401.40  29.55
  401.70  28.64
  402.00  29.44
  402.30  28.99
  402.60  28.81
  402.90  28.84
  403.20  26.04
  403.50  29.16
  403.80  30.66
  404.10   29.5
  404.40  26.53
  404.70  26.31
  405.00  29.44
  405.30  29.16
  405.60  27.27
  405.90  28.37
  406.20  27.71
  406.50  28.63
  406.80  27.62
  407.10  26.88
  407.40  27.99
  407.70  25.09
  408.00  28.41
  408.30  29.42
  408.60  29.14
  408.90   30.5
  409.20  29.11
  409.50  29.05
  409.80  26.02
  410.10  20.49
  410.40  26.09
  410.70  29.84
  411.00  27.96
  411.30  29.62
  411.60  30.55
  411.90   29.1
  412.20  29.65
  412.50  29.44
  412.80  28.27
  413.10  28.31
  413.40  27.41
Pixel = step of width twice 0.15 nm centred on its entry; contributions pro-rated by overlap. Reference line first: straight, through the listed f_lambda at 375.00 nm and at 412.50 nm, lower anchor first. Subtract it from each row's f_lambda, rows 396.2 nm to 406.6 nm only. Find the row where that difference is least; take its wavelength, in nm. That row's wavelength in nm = 396.90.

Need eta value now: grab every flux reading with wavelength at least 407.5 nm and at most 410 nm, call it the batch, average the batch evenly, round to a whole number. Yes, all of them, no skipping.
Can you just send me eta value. 28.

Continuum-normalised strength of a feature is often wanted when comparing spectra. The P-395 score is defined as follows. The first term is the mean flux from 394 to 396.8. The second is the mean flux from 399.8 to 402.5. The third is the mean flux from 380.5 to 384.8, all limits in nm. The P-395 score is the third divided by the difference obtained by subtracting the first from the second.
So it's 3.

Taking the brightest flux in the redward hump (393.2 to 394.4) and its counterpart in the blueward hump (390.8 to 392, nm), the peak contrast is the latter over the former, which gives 1.5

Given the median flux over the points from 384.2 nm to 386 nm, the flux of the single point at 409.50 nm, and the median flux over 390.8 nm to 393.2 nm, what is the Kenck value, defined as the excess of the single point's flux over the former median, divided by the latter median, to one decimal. 0.1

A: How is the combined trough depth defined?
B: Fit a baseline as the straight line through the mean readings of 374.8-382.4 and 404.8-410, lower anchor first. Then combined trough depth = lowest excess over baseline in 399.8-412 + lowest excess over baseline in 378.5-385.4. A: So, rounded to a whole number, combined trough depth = -16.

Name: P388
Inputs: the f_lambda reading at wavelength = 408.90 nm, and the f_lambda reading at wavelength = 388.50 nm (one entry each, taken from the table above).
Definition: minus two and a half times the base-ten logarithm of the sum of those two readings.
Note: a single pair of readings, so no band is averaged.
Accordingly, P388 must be -4.30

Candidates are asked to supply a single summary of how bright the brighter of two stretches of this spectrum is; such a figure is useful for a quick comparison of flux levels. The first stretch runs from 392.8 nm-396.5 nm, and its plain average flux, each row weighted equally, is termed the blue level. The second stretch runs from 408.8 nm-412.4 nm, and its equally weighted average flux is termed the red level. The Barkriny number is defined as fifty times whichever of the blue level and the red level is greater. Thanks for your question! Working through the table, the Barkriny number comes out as 1408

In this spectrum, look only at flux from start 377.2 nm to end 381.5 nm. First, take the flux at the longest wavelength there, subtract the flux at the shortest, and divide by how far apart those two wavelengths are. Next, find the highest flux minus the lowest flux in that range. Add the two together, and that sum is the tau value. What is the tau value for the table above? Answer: 10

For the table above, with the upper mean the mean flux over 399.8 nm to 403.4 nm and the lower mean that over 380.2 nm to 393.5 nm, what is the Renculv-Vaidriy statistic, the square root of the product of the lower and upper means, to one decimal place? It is 25.5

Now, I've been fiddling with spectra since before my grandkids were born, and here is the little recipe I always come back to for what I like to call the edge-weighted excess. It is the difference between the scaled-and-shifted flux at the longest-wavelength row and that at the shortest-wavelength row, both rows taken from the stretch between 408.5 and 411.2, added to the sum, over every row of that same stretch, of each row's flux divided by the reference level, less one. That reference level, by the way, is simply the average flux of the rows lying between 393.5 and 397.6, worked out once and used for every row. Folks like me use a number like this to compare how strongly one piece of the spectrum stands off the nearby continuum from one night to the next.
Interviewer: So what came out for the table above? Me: 4.3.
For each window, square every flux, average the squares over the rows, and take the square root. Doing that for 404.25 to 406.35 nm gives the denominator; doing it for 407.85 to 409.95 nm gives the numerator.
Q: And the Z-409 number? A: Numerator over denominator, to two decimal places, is 1.04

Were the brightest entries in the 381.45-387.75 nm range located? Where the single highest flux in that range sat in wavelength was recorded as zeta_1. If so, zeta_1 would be 384.60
